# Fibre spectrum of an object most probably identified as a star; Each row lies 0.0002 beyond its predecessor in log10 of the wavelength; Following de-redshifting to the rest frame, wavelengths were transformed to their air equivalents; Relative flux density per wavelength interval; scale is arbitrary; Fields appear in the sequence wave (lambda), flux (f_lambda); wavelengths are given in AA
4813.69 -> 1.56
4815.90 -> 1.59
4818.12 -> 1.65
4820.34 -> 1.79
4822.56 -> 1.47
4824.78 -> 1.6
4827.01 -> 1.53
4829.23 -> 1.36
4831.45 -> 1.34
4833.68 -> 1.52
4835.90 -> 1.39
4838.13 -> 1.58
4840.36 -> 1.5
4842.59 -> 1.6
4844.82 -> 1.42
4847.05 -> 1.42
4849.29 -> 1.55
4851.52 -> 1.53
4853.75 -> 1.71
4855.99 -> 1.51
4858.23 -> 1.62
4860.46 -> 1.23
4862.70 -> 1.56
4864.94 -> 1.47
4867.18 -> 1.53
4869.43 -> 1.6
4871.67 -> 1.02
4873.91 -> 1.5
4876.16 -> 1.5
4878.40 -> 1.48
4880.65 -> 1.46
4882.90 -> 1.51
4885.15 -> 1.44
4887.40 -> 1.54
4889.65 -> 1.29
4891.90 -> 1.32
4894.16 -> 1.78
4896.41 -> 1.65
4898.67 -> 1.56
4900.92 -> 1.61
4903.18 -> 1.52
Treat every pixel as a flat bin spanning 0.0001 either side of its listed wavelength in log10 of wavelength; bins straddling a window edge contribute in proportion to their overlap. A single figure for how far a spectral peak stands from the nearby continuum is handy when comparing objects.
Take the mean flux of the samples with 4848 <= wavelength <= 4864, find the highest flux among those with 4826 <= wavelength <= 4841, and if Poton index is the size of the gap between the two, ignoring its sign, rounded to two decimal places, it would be 0.05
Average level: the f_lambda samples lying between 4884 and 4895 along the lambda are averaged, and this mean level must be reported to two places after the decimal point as 1.47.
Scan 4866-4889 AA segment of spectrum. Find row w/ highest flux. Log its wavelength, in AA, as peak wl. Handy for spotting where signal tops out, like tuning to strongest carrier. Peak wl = 4869.43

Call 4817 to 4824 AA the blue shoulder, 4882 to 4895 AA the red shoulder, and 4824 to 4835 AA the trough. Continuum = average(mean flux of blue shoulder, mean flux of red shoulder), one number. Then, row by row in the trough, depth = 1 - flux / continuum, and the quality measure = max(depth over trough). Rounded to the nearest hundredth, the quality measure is 0.14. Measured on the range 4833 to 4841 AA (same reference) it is 0.11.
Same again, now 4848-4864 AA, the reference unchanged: 0.21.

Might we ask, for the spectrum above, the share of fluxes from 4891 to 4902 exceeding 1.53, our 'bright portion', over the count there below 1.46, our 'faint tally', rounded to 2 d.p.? 0.80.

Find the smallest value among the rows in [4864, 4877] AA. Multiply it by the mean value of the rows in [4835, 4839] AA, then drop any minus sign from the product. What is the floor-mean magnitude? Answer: 1.51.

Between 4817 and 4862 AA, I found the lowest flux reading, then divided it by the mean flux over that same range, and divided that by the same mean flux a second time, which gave 0.535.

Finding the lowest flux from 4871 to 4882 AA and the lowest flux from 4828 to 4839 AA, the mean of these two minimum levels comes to 1.18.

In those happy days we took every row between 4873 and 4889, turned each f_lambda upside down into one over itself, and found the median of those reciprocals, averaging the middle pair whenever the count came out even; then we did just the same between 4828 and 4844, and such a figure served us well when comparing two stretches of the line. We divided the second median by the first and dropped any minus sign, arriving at 1.000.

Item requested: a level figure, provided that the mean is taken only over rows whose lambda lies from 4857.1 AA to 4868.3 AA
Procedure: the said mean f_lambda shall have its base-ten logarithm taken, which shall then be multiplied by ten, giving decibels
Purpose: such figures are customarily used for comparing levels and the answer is 1.71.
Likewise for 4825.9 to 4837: 1.55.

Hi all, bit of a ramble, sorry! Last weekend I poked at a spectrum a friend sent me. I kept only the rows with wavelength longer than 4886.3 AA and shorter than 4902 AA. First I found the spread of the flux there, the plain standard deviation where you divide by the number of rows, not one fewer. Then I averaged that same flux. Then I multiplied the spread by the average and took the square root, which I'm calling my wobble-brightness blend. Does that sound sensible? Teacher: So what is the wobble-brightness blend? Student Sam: 0.50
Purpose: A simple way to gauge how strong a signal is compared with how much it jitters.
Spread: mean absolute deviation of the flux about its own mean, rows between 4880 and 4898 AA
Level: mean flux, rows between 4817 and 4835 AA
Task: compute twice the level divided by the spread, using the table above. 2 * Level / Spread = 25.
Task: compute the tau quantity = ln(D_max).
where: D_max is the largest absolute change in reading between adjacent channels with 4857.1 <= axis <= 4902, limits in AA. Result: -0.54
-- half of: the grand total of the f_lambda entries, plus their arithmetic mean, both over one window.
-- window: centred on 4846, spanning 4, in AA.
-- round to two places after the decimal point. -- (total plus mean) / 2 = 2.13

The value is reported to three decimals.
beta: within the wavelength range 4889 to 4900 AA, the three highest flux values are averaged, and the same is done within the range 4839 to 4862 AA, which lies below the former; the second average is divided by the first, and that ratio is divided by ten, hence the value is 0.099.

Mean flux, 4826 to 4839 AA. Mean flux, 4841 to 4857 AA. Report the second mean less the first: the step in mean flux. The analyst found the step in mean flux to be 0.08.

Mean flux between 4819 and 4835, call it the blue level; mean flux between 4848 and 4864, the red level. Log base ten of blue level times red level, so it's 0.365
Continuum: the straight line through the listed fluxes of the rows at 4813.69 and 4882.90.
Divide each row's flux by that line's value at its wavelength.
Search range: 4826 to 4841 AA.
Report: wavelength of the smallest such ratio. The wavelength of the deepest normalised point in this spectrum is 4831.45 AA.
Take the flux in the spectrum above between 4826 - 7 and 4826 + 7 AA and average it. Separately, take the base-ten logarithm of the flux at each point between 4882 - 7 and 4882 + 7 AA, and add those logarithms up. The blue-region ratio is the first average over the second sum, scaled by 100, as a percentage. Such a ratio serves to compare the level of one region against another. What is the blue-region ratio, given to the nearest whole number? 146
